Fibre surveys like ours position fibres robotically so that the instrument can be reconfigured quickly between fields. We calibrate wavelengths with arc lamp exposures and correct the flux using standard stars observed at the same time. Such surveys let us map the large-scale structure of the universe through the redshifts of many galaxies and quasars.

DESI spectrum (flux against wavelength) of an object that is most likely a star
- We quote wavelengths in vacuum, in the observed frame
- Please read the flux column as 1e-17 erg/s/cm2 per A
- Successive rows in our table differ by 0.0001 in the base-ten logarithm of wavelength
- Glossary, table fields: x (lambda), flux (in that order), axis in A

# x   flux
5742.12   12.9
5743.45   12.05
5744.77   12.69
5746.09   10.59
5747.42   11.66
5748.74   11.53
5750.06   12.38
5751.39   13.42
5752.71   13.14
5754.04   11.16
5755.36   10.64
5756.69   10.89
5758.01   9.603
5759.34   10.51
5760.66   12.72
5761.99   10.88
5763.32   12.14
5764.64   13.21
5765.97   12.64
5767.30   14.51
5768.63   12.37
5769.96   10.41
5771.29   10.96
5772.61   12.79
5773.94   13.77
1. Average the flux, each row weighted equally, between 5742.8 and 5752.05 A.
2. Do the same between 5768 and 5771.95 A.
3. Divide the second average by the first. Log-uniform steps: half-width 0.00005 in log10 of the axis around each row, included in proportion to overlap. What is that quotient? 0.93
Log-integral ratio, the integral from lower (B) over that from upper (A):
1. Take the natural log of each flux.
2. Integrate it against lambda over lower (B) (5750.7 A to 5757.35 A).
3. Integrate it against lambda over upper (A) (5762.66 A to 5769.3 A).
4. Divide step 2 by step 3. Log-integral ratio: 0.96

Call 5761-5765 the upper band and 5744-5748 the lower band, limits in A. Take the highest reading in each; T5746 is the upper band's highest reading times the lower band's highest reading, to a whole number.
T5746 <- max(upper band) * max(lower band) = 168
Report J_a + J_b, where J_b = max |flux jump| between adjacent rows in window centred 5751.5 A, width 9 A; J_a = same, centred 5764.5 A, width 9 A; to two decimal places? 4.12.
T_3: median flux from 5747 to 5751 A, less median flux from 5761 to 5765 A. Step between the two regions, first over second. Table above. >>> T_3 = -0.5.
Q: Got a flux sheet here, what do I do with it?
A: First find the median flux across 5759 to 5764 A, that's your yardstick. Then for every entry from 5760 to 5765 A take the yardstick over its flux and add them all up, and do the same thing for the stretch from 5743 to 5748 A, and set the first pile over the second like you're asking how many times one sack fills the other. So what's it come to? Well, 0.96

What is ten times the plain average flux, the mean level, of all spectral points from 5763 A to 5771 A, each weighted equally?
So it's 125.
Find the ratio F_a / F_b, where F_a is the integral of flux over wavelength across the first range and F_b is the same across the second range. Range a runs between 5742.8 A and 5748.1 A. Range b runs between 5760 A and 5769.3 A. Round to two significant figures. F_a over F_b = 0.53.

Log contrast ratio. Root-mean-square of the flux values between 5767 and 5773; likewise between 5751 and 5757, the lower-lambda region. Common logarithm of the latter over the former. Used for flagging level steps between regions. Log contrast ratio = -0.014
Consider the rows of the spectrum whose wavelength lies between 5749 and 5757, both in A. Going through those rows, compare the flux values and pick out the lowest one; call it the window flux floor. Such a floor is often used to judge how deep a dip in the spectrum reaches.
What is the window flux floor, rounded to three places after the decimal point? 10.640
